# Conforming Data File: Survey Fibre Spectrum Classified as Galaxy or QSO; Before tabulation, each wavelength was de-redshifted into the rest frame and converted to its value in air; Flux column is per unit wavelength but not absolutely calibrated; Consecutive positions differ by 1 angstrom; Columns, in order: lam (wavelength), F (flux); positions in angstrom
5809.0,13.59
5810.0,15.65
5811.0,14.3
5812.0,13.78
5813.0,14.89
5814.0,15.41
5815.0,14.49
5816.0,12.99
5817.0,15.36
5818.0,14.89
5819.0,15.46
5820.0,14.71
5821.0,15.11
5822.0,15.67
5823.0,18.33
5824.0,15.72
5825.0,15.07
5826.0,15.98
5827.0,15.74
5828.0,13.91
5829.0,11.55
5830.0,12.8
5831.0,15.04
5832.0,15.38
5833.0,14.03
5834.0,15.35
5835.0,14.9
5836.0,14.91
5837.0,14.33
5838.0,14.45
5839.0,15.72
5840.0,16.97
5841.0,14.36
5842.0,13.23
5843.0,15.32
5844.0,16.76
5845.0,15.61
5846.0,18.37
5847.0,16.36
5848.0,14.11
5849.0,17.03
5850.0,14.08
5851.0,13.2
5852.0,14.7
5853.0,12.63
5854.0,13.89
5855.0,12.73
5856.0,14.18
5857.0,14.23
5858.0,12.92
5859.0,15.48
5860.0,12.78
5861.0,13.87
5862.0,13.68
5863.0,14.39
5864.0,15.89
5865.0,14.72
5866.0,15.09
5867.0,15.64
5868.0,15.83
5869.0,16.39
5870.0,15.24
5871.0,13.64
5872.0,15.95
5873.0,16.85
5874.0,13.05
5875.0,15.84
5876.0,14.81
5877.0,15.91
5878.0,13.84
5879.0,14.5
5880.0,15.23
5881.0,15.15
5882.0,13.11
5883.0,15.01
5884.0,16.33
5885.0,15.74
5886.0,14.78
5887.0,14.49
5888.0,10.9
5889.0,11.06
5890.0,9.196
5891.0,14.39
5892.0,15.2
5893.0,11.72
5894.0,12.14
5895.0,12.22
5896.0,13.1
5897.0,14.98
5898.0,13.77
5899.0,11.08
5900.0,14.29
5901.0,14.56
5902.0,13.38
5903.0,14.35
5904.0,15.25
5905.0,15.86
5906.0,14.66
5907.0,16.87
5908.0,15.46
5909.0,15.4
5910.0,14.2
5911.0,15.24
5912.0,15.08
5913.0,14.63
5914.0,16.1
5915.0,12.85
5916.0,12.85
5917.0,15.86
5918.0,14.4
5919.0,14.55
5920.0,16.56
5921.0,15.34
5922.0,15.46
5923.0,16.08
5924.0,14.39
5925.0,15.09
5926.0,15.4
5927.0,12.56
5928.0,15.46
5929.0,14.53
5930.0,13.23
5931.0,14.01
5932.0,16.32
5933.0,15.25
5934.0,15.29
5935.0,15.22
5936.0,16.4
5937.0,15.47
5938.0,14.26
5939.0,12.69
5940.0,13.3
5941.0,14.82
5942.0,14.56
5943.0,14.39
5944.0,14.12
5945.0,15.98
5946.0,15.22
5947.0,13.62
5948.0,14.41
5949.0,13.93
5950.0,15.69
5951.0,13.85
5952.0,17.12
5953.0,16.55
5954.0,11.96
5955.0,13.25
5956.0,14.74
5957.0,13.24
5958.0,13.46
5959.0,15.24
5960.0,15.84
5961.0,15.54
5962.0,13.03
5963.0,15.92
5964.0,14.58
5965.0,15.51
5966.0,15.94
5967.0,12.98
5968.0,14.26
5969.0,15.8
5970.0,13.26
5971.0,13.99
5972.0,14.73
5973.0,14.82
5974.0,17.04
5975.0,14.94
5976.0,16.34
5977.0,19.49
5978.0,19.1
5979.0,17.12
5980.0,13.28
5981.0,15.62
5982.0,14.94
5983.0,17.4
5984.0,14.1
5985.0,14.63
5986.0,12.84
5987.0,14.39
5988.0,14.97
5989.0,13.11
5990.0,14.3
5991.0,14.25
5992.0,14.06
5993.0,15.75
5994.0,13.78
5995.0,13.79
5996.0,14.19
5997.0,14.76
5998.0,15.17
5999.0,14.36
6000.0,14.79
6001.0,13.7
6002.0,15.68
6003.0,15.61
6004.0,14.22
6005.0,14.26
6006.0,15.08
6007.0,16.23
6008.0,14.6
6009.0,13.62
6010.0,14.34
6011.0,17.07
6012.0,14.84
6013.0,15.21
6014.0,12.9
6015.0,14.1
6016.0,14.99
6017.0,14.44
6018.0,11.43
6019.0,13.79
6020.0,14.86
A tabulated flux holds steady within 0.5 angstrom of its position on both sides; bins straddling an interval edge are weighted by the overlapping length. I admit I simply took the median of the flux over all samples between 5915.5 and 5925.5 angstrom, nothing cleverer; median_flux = 15.2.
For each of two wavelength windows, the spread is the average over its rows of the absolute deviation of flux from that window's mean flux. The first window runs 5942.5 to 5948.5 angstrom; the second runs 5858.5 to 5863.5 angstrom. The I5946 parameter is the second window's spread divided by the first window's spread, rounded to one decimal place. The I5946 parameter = 1.1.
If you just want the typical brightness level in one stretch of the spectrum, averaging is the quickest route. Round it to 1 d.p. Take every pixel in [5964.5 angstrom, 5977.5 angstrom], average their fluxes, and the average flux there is 15.3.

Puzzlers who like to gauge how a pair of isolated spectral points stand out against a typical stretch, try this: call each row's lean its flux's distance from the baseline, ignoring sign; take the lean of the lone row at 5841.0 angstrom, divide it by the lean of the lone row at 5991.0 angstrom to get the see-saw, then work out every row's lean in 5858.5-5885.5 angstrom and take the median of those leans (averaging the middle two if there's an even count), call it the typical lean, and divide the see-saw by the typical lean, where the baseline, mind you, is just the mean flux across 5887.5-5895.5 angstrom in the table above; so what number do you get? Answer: 0.35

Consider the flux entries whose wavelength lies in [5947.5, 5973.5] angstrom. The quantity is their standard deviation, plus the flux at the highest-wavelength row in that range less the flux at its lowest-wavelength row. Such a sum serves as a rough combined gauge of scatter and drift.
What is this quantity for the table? 1.7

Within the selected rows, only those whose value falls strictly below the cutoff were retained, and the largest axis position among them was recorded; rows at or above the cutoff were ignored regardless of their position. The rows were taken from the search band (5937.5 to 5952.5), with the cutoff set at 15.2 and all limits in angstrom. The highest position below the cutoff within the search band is 5951.0 angstrom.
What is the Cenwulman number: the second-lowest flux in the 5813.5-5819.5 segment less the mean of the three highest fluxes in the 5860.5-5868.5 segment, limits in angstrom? -1.3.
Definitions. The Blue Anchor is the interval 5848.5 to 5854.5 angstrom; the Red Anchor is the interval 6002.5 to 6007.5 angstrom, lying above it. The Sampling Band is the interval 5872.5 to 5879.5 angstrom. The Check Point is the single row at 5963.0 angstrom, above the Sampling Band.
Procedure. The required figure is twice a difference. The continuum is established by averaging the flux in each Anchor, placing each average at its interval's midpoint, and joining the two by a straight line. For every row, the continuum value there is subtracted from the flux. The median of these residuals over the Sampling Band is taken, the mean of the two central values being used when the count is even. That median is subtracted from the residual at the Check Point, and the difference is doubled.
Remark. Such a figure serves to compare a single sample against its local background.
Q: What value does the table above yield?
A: 1.3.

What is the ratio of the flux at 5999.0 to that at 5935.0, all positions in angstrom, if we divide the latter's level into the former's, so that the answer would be 0.94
